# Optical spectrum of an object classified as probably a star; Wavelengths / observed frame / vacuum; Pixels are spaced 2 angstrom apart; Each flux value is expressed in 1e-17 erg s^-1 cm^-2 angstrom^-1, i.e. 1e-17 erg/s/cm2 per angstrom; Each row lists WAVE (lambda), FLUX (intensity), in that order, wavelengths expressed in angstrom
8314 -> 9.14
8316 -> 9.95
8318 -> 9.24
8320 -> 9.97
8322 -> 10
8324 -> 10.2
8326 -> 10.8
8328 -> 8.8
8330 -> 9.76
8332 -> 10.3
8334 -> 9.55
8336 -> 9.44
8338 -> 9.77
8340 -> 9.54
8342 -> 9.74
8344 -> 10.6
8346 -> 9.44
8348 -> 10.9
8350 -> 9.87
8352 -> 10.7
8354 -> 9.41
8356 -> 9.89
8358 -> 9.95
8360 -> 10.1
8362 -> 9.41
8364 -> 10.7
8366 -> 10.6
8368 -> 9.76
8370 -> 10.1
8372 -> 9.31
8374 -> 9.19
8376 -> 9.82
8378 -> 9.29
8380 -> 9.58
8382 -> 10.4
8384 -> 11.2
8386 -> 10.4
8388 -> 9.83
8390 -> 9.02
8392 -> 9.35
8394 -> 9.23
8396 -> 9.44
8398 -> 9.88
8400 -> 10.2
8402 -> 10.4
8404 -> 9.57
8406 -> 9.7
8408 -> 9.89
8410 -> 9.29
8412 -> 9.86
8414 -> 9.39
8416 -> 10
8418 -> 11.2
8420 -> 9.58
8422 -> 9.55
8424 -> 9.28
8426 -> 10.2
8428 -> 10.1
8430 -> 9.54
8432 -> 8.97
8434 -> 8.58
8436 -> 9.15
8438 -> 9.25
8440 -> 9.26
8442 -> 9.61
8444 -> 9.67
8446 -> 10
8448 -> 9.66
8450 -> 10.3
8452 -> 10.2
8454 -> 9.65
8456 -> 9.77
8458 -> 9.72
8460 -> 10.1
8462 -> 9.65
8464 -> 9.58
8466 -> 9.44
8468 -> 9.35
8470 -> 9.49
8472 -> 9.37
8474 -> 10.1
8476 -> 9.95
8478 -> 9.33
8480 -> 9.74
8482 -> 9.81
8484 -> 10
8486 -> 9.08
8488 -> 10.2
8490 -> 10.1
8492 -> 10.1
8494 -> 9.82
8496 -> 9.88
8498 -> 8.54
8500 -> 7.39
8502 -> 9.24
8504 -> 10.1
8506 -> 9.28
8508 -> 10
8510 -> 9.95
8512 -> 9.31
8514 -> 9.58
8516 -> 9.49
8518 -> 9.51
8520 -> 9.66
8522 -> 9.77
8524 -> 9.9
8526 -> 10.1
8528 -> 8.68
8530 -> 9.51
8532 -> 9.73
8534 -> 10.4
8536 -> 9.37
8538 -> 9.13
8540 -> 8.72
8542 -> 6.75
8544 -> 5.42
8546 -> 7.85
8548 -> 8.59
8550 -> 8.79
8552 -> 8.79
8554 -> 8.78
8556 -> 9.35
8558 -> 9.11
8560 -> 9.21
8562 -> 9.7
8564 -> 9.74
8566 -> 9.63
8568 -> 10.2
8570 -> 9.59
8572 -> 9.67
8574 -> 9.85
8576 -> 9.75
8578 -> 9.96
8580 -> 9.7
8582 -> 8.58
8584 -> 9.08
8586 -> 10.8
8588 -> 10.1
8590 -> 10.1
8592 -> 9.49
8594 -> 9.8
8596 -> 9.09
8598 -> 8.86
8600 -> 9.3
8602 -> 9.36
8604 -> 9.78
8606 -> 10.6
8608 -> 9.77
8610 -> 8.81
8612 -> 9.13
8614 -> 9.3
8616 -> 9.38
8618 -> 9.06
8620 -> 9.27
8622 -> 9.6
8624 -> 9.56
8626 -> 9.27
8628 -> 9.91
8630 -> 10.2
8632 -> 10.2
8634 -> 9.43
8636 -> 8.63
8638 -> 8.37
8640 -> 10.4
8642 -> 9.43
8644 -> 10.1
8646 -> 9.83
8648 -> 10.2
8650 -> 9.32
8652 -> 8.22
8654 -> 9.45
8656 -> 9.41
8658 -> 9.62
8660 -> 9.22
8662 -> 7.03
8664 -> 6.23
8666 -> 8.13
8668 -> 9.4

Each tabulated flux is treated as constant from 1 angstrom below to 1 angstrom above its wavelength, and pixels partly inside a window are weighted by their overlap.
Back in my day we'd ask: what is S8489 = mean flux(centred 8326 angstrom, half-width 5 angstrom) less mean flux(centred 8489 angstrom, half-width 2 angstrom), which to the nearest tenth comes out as -0.2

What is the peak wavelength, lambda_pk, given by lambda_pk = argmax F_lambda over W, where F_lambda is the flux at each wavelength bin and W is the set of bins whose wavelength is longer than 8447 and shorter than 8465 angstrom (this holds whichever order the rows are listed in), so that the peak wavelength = 8450 angstrom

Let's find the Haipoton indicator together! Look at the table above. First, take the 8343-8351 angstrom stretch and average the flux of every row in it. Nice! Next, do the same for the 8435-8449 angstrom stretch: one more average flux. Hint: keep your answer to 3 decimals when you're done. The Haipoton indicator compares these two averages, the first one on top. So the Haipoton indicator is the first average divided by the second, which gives 1.072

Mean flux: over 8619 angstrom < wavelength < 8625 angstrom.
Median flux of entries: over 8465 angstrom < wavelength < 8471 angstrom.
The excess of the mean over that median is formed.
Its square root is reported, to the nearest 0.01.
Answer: 0.19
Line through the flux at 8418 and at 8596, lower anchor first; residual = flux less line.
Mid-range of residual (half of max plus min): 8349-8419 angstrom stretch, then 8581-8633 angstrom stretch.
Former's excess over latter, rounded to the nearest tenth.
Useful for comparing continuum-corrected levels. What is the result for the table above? -1.8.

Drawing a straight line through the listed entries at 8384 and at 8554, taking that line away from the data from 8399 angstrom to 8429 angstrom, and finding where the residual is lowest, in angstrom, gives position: 8410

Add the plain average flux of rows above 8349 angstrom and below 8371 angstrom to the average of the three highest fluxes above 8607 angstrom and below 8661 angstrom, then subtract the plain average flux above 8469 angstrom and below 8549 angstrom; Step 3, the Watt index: 11.0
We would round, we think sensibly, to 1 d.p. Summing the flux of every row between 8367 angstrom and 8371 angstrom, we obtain 19.9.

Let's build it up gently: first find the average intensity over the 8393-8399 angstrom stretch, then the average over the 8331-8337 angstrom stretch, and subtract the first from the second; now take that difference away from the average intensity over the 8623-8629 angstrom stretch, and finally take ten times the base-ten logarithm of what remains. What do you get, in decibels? 9.7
